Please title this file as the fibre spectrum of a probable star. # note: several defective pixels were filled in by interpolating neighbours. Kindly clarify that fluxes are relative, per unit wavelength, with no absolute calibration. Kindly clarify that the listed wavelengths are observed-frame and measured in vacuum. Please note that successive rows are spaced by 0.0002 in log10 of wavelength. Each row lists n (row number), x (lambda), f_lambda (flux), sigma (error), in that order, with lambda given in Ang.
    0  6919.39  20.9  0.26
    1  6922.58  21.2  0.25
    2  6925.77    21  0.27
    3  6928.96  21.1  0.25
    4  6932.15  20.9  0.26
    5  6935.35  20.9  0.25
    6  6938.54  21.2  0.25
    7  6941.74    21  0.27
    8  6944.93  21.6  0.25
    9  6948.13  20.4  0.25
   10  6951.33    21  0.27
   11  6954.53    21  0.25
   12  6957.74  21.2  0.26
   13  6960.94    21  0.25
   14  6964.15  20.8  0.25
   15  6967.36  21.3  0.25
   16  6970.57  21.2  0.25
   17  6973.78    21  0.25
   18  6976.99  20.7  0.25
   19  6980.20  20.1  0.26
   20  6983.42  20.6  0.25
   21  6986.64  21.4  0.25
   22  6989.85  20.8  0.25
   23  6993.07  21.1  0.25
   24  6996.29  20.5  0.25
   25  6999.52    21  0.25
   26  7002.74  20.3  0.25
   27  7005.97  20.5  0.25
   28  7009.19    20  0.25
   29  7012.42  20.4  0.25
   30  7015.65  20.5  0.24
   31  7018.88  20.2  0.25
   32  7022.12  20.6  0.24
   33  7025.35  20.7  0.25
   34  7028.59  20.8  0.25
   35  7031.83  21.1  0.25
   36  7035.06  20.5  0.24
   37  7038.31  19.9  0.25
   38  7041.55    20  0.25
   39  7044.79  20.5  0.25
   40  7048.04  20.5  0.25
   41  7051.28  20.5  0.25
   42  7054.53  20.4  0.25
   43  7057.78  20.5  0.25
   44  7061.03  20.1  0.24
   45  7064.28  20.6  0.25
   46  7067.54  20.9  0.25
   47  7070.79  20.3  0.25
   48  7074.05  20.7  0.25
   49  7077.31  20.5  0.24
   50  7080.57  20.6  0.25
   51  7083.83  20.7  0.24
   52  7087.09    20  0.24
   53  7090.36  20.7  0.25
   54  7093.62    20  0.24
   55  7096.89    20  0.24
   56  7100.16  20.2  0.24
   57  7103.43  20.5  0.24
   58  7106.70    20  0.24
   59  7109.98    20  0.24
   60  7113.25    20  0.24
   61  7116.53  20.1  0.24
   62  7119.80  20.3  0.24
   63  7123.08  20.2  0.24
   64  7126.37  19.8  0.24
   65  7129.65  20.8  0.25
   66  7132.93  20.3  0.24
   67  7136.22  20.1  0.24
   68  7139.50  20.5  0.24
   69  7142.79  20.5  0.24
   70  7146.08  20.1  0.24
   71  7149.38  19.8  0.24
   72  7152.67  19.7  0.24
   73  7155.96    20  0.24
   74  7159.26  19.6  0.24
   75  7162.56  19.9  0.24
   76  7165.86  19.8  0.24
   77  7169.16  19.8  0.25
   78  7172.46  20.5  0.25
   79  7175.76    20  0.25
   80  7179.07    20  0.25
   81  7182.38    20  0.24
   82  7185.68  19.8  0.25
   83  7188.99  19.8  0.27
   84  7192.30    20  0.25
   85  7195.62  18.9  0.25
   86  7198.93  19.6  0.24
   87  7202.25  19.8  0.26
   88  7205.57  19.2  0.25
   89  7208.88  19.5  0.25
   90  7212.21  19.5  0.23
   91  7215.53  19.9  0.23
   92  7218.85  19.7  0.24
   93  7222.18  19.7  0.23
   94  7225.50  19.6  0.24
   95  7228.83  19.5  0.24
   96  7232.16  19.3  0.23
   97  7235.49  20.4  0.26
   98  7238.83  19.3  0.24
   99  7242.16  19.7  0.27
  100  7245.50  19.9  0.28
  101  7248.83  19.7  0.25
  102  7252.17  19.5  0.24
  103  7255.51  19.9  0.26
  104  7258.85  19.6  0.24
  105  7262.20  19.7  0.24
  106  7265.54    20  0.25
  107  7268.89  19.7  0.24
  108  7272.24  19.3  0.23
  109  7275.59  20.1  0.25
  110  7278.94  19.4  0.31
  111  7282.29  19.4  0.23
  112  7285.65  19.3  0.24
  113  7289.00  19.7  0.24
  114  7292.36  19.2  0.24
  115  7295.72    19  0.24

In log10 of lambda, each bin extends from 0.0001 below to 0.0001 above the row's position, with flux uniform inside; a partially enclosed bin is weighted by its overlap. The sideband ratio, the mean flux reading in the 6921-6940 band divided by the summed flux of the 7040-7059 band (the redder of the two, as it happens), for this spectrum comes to 0.172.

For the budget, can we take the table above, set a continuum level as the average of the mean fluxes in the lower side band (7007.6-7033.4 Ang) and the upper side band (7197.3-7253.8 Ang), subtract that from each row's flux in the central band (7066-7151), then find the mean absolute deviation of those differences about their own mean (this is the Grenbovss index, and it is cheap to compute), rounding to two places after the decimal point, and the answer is 0.27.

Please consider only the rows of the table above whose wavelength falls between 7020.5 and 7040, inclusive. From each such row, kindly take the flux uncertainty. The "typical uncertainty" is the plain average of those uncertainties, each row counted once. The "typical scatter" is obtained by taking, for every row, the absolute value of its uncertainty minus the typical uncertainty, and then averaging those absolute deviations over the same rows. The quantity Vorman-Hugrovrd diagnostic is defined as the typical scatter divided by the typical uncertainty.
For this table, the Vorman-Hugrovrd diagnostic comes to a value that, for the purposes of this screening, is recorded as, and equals 0.018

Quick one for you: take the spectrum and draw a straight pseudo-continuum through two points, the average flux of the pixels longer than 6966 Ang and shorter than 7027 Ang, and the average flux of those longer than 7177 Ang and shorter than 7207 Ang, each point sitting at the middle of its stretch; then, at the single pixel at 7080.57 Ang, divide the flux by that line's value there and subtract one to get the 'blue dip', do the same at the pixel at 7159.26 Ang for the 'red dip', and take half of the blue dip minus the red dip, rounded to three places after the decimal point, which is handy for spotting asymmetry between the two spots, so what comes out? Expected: 0.015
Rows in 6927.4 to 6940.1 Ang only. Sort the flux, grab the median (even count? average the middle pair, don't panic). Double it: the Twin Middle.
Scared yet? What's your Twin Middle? 42.0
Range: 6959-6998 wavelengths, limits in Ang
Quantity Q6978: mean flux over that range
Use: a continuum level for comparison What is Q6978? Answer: 20.9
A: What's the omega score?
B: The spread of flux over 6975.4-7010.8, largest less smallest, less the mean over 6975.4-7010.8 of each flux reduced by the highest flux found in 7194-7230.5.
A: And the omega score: 0.7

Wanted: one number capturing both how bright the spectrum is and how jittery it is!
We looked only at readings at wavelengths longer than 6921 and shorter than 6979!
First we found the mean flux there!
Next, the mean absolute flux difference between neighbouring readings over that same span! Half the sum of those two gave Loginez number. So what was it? 10.7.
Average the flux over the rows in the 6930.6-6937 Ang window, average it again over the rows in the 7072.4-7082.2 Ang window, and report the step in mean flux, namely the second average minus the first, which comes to -0.30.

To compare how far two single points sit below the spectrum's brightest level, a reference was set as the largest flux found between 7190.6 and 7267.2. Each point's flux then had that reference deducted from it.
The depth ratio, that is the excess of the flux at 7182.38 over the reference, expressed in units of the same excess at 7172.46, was -4.0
